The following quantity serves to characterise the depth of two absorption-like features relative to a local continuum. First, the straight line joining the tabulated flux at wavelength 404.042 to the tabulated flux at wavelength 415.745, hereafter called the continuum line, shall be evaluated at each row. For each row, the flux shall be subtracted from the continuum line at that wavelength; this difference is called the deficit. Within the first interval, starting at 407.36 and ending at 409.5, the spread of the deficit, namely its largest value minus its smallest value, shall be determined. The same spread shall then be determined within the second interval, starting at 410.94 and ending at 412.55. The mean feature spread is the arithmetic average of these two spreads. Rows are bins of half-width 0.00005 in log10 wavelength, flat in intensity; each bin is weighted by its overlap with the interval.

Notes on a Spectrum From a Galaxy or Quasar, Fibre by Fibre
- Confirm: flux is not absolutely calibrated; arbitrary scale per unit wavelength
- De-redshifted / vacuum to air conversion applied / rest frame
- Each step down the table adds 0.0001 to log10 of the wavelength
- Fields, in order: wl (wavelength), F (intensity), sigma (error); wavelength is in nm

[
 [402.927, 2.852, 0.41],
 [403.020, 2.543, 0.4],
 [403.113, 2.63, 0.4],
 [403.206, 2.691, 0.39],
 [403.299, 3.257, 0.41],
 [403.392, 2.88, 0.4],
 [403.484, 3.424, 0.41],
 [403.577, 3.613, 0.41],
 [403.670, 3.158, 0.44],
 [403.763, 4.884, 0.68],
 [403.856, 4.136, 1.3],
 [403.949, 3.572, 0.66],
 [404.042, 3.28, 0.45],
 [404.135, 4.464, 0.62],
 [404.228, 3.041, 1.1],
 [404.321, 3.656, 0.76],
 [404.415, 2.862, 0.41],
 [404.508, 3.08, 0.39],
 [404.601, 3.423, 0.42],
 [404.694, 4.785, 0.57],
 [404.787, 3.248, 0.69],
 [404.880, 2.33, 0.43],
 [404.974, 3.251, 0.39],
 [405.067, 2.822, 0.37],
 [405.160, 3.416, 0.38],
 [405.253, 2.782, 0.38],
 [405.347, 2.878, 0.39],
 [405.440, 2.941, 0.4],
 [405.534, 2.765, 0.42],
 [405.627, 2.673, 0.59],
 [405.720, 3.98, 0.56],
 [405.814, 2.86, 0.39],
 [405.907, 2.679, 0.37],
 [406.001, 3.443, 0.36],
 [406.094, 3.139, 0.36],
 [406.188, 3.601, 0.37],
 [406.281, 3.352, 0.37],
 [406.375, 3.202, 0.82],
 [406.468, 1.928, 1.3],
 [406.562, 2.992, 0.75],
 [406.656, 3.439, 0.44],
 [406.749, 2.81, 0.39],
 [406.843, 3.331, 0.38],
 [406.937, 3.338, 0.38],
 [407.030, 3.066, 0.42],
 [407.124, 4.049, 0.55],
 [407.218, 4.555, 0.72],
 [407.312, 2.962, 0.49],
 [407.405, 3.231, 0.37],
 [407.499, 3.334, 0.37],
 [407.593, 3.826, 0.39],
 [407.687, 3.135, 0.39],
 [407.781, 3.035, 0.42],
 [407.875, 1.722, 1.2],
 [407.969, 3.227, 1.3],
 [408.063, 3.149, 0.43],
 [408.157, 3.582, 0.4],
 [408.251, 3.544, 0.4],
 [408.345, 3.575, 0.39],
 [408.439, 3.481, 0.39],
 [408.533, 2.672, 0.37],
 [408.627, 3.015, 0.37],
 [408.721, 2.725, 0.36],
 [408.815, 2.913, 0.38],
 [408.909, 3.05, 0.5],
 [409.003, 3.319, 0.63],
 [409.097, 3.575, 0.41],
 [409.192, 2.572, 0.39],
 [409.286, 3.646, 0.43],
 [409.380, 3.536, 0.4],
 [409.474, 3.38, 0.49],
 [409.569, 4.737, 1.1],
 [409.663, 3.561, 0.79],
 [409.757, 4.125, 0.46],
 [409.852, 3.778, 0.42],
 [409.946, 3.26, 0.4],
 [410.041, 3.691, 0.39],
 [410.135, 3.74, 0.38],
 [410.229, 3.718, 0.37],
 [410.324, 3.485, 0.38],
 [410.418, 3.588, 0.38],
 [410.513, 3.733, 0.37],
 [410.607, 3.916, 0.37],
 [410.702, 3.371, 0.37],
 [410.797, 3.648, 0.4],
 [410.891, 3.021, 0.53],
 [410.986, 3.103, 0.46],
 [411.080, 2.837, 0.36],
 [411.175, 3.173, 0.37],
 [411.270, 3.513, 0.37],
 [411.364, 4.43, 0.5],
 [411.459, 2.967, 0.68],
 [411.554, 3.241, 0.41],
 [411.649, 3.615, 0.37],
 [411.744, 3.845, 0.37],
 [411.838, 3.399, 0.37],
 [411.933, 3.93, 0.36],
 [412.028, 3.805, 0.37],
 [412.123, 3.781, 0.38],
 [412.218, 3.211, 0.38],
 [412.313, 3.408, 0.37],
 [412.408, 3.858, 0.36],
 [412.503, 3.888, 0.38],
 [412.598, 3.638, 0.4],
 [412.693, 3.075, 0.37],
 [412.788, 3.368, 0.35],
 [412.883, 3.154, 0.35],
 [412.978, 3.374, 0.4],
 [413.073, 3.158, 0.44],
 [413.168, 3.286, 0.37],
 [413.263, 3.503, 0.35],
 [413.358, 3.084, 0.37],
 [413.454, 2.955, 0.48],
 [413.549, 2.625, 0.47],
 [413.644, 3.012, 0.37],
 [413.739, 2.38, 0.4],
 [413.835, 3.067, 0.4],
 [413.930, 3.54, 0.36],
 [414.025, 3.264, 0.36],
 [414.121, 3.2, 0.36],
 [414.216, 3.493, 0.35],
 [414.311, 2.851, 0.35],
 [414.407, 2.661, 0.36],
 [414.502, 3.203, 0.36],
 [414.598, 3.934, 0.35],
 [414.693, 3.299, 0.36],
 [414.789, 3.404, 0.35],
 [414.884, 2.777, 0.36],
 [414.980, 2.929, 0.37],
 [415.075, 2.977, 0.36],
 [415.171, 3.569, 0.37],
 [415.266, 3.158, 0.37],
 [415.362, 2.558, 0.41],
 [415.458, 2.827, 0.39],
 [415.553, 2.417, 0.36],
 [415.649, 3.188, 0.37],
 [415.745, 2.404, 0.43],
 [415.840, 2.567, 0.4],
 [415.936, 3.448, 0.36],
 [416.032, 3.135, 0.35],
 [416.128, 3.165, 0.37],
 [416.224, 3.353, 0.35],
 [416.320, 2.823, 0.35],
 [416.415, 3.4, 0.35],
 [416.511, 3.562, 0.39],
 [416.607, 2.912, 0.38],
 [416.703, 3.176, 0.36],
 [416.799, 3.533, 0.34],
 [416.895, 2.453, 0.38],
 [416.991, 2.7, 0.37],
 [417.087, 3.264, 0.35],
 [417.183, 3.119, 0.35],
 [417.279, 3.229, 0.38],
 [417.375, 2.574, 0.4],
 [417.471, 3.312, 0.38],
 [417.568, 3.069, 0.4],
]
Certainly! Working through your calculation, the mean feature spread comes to 1.85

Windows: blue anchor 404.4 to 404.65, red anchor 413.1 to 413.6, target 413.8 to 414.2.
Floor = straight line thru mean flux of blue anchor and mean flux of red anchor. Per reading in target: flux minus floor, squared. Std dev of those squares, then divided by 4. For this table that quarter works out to 0.02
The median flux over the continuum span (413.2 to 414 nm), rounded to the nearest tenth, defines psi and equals 3.0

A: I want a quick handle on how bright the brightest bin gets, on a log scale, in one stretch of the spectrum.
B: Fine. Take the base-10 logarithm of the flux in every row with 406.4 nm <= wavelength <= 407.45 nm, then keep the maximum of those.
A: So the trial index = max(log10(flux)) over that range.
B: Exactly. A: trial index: 0.66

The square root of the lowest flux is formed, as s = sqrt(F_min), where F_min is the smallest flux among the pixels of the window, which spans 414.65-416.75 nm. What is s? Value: 1.55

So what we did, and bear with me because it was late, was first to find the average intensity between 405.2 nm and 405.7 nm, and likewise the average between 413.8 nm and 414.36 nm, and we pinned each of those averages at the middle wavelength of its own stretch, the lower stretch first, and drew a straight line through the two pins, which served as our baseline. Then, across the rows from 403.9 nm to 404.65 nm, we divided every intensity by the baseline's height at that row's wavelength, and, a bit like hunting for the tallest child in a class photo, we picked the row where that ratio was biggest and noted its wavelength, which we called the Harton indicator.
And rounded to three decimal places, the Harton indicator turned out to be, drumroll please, 404.135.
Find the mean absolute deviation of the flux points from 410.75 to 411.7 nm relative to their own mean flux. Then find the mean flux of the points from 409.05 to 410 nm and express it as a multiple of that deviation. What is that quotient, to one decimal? 10.1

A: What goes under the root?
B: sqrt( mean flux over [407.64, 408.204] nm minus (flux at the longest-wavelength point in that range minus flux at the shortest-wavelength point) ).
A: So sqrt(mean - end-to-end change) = 1.59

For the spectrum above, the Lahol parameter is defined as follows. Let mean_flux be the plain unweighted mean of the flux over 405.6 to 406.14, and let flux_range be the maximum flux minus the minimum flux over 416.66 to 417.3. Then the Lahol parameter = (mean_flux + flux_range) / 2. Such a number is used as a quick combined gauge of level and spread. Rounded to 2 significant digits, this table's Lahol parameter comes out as 2.1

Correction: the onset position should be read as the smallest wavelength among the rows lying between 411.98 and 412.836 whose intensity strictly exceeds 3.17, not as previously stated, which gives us 412.028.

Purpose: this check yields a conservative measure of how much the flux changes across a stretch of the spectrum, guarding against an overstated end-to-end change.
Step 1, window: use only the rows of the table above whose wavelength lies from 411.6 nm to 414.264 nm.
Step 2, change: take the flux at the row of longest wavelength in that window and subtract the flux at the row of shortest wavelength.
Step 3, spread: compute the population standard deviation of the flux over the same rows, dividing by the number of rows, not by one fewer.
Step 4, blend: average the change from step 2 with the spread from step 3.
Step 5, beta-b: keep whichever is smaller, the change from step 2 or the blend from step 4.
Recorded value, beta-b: -0.12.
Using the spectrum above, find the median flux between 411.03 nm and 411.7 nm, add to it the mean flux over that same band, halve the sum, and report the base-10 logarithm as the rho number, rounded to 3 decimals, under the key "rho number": 0.521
